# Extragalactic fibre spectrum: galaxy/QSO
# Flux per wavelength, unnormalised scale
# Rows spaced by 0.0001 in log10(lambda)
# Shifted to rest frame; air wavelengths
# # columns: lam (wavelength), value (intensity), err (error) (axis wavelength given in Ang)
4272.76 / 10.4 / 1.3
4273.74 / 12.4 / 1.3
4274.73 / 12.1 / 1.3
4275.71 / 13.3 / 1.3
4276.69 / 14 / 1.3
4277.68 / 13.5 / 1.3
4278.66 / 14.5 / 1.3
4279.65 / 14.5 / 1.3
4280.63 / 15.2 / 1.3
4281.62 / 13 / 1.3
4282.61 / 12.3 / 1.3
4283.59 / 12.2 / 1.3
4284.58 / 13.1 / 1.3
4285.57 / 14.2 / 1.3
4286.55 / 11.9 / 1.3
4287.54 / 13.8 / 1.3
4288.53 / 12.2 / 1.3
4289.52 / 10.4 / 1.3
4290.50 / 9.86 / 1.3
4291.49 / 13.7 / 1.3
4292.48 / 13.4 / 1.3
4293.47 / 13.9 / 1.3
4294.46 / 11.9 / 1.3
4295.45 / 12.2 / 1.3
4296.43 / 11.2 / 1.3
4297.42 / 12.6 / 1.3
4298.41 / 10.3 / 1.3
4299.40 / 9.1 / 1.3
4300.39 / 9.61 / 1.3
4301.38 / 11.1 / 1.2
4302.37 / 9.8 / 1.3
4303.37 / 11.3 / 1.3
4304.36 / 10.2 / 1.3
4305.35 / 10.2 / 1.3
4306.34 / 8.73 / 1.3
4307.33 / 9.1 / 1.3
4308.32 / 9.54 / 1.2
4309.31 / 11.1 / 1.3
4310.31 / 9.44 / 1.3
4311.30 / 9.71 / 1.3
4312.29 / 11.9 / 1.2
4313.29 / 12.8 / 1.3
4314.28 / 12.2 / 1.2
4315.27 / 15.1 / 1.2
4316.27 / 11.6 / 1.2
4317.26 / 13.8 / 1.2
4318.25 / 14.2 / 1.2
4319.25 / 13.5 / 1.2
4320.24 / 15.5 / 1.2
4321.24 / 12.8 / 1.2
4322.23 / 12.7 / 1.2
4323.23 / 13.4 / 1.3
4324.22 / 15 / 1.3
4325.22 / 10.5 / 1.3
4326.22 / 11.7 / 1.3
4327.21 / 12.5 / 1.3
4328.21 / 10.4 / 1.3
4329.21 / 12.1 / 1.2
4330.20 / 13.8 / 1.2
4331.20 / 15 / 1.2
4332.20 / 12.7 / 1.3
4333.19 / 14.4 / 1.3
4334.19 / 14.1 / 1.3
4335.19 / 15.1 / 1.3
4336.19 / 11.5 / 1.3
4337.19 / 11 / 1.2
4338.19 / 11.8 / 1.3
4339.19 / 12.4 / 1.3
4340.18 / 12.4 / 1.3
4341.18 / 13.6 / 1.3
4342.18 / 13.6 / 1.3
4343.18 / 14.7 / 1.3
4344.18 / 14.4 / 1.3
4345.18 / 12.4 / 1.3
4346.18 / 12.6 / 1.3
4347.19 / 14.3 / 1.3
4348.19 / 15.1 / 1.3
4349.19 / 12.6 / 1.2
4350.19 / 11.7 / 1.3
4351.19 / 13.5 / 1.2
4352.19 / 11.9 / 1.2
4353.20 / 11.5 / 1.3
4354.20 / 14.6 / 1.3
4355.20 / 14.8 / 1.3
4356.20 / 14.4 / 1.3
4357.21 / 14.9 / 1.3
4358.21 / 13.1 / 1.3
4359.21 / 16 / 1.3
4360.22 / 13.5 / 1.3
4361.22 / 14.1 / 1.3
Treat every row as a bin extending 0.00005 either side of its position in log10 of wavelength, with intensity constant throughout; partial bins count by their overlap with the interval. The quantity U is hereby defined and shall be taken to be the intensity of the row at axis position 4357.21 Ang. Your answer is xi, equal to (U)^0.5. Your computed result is 3.86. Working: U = 14.9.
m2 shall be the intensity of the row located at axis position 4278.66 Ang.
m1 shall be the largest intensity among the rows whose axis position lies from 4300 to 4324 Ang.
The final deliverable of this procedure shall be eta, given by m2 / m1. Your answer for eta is 0.94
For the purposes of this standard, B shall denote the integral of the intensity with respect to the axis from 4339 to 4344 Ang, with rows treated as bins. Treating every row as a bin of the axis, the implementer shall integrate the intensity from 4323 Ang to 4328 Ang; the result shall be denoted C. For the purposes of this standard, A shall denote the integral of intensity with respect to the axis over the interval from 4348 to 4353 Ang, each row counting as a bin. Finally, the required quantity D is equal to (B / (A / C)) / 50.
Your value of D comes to 1.32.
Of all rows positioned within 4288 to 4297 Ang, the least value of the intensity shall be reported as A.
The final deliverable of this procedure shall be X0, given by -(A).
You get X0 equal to -9.9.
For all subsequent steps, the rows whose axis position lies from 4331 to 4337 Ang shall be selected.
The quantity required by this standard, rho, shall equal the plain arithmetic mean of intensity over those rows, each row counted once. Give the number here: 13.8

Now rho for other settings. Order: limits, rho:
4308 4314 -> 10.7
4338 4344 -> 13.1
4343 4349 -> 13.9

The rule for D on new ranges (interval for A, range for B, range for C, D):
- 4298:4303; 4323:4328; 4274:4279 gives 1.67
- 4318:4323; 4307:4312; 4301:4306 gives 0.75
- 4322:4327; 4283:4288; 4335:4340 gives 1.26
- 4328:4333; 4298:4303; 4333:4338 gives 1.00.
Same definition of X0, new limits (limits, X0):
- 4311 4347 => -9.7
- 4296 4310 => -8.7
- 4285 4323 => -8.7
